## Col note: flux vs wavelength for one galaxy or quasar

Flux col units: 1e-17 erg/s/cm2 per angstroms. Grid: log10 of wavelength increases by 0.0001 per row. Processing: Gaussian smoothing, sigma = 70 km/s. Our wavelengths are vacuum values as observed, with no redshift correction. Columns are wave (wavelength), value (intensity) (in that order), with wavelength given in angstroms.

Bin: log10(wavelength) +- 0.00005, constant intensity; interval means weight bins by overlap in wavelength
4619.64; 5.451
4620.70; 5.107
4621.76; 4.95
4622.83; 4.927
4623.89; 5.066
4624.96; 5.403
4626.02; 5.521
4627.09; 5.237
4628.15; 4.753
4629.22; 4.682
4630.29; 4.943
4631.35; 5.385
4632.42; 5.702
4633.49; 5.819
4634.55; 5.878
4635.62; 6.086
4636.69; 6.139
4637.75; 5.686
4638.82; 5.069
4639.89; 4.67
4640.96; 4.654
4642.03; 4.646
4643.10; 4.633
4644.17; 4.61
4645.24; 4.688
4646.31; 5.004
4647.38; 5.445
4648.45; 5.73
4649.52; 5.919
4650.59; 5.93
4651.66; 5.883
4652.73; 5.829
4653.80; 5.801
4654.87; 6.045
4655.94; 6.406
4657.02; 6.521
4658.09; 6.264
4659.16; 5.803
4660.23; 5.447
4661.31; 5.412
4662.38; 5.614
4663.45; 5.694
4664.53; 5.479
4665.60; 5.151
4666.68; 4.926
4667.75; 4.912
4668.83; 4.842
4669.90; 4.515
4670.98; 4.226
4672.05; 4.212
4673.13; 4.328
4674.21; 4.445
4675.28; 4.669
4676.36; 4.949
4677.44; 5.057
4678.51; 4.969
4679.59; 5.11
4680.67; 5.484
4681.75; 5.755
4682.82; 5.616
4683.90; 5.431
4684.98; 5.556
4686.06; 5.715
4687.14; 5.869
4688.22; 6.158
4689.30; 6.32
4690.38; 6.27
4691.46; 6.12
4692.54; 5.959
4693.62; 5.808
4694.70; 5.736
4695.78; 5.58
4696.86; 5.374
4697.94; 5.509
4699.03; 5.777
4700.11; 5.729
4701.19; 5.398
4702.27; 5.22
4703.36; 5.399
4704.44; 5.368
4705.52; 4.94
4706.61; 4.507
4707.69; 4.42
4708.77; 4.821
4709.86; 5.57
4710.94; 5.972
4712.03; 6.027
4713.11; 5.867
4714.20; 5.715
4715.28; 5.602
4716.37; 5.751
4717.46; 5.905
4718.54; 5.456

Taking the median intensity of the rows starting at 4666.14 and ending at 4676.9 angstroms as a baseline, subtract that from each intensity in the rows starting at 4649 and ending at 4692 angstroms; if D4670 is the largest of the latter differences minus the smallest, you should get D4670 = 2.3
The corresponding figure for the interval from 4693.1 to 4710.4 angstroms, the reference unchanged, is 1.4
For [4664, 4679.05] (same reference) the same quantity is 1.3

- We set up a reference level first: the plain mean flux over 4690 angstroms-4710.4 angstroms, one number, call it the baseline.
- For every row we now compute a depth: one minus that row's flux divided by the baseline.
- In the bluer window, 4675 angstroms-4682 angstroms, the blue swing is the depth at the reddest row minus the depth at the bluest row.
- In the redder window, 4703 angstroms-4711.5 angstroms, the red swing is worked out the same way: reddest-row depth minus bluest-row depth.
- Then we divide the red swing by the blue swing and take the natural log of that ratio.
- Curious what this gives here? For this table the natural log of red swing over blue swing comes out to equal -1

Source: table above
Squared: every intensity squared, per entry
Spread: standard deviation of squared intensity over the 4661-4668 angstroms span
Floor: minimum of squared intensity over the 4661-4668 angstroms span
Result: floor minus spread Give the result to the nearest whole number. 21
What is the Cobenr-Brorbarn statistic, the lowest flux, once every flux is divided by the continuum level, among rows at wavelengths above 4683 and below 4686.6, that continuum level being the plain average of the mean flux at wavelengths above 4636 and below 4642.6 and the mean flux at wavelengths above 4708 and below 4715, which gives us 1.01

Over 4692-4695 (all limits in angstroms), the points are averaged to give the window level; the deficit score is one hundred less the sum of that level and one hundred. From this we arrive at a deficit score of -5.8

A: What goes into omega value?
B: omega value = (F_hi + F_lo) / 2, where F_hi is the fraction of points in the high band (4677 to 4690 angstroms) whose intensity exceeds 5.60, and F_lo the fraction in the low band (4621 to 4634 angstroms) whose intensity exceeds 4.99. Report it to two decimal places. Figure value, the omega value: 0.54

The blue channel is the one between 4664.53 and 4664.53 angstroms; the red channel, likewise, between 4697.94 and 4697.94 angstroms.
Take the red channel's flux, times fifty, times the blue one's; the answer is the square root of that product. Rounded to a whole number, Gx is 39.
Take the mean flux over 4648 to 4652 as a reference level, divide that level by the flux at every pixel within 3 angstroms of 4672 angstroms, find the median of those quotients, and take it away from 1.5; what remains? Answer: 0.14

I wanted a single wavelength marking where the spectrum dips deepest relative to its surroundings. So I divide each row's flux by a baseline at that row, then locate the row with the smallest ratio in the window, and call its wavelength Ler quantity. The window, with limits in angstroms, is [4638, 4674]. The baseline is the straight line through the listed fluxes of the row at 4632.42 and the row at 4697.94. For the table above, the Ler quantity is 4672.05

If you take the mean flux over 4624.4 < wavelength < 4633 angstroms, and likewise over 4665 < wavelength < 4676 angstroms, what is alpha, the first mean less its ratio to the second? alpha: 4.08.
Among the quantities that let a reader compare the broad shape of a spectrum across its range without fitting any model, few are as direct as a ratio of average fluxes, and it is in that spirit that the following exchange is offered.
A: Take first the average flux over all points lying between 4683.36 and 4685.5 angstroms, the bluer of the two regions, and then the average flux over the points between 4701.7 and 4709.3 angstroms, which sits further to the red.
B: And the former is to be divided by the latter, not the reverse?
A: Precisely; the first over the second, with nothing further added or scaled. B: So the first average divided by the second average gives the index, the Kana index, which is 1.1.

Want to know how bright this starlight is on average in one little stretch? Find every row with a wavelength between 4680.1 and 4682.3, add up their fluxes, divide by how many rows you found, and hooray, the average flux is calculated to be 5.62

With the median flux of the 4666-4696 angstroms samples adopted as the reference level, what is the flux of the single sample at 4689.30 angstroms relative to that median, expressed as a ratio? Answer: 1.2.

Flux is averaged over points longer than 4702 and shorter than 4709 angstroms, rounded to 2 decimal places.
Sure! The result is 4.95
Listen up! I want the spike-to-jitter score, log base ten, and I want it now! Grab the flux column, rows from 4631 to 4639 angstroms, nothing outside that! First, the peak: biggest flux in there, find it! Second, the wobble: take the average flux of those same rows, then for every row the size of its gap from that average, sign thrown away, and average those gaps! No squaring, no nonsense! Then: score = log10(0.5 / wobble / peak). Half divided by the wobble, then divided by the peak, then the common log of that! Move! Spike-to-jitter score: -0.50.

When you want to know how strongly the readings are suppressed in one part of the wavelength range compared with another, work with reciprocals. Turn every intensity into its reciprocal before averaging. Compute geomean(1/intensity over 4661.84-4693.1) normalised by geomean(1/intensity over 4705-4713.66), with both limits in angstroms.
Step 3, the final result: 1.00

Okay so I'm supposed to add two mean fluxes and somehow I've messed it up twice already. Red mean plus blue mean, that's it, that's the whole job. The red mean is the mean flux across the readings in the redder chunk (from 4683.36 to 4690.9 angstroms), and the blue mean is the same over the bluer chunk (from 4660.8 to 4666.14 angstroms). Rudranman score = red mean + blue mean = 11.4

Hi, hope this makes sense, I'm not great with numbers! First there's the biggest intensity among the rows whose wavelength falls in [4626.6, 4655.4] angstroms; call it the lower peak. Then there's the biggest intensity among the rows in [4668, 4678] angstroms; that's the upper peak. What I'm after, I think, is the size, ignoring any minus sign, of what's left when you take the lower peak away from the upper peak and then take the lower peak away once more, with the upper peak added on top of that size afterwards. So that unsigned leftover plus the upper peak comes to 12.3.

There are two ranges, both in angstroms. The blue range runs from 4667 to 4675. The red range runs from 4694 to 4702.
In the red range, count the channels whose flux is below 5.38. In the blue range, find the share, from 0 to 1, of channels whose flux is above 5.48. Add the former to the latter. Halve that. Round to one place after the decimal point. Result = 0.5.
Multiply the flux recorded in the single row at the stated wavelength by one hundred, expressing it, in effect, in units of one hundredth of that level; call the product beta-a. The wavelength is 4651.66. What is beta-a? 588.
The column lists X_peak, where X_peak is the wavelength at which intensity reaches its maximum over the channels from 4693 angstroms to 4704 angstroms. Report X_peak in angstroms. 4693.62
